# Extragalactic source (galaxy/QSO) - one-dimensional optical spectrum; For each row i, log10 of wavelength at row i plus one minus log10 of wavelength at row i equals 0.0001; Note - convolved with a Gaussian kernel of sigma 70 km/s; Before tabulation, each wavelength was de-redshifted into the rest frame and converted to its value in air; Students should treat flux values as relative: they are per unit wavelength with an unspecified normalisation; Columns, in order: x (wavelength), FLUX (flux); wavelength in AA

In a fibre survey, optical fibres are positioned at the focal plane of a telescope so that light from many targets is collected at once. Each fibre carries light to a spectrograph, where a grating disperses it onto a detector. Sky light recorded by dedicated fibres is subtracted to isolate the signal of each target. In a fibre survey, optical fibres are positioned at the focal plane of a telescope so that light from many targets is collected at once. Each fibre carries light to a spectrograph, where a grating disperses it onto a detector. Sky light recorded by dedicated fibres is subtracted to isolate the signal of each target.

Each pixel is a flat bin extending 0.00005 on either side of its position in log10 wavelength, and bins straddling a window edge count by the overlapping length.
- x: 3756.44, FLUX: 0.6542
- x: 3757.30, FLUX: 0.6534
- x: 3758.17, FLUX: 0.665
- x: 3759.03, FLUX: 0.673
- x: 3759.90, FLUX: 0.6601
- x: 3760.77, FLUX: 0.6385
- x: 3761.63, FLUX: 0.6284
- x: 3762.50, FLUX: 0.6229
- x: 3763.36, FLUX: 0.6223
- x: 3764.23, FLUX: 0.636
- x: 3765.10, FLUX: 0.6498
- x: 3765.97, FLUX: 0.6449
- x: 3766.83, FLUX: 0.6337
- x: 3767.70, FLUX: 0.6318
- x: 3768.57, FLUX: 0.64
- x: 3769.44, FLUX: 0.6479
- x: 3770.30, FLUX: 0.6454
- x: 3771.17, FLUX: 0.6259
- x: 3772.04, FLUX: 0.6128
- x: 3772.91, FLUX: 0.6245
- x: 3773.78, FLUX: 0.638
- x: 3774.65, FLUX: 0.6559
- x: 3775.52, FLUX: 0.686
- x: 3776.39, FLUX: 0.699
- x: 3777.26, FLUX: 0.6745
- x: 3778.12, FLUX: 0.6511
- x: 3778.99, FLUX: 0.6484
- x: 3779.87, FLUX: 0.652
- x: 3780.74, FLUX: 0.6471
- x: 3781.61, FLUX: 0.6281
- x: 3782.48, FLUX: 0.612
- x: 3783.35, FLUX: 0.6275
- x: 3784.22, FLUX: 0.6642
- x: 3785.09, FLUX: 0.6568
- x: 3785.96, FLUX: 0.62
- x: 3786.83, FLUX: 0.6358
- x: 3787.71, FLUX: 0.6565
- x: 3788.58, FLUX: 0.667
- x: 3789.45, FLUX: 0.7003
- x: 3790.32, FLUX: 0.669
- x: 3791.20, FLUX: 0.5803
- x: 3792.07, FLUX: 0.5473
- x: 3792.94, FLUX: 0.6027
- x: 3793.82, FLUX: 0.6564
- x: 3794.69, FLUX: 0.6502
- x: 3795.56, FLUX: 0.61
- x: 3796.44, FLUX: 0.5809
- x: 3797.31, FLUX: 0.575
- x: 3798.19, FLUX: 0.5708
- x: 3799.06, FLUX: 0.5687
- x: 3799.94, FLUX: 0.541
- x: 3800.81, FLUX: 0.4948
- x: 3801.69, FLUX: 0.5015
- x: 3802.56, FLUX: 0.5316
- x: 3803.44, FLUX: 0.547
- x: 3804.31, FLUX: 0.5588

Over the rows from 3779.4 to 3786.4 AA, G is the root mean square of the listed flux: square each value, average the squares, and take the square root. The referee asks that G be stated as 0.639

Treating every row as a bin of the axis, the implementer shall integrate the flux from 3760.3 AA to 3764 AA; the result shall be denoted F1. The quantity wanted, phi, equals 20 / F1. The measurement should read 8.6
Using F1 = 2.3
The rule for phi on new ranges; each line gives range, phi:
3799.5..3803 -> 11.0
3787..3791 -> 7.5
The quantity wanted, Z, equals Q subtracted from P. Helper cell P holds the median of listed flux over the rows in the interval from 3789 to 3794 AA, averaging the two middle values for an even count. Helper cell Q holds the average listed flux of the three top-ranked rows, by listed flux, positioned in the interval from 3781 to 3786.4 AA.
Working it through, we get -0.02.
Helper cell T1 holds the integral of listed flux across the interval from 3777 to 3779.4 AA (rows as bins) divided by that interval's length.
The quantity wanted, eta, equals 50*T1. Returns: 33.0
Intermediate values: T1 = 0.660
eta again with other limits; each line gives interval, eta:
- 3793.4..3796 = 32.0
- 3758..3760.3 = 33.3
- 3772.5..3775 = 31.9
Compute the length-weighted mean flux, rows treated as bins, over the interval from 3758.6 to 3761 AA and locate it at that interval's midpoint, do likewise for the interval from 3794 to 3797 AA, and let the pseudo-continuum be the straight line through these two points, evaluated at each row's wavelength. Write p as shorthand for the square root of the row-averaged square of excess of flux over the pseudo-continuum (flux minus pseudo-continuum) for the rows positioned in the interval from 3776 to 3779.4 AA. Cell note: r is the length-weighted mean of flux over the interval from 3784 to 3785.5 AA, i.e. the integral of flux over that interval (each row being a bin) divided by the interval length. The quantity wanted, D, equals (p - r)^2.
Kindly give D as 0.39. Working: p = 0.0368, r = 0.661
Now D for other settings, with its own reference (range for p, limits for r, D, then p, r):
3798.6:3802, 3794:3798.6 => 0.26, 0.0897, 0.601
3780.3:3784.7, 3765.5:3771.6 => 0.38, 0.0189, 0.639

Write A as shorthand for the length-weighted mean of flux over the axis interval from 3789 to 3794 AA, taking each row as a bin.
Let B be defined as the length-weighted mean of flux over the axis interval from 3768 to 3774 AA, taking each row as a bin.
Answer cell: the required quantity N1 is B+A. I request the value 1.26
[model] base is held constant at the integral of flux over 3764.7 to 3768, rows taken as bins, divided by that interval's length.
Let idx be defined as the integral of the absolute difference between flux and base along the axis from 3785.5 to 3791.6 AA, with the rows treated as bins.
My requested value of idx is 0.19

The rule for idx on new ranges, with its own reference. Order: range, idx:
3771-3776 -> 0.10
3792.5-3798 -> 0.21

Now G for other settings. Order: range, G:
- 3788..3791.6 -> 0.656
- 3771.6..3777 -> 0.653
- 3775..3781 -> 0.666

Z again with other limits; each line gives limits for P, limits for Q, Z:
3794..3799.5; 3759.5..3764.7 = -0.07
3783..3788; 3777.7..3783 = 0.00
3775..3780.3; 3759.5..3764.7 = 0.02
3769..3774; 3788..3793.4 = -0.05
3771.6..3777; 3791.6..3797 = 0.01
